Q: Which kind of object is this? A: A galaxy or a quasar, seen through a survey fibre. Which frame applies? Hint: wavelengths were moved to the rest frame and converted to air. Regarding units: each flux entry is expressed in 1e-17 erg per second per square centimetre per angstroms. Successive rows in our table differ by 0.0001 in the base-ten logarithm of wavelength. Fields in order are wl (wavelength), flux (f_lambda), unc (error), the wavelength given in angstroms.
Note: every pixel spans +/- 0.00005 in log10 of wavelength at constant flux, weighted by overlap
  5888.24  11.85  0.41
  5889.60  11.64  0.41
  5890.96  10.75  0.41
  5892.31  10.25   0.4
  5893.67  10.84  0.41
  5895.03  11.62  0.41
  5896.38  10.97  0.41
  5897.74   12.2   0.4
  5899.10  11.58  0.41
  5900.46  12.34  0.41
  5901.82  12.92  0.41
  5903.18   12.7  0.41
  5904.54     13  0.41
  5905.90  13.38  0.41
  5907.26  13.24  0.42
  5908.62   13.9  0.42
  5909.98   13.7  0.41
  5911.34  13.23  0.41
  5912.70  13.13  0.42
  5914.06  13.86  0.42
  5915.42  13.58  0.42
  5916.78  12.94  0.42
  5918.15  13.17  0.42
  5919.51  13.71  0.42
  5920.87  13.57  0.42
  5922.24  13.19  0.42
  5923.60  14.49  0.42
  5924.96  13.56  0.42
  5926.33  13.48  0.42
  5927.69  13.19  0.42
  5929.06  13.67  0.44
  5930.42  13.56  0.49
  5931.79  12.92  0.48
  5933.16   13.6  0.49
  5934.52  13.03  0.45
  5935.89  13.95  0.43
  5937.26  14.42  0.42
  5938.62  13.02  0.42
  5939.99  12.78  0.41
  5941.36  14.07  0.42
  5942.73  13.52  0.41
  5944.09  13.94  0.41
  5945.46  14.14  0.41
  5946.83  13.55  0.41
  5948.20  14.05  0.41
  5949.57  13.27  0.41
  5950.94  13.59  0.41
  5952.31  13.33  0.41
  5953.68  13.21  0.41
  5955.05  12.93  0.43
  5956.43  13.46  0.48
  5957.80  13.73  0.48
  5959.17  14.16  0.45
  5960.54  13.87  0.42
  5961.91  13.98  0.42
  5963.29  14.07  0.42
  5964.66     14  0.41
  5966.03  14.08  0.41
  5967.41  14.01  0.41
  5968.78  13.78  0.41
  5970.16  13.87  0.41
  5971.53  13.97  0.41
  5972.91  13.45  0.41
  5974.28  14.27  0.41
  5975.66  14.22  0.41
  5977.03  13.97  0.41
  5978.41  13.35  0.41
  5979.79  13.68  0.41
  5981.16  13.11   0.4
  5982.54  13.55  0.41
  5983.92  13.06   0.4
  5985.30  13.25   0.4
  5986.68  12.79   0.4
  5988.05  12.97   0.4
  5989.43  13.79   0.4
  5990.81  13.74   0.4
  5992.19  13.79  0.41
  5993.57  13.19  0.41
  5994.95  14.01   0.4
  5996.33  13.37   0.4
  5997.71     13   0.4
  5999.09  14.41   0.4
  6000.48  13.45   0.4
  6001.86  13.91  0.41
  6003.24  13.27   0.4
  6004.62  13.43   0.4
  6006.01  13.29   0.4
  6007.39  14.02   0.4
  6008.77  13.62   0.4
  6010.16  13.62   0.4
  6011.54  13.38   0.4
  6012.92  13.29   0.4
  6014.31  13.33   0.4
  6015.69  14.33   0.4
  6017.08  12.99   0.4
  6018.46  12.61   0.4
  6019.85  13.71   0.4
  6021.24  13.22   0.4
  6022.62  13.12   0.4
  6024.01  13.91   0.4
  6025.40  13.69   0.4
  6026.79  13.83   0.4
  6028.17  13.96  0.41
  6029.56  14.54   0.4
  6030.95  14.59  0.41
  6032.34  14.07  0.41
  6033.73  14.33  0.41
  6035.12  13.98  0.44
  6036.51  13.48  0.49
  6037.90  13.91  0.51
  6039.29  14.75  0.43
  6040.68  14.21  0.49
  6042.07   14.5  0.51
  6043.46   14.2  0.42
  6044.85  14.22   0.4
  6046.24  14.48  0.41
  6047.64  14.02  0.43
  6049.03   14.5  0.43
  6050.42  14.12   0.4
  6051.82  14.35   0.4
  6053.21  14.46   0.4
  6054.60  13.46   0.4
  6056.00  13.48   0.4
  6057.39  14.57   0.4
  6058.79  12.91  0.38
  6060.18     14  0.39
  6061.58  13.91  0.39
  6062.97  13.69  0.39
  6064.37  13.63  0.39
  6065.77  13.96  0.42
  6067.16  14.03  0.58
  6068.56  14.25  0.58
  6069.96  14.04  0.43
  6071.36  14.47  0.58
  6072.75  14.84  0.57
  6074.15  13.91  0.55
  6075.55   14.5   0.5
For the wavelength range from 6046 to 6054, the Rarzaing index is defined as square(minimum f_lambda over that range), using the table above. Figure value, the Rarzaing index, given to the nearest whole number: 197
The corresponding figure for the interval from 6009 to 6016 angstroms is 177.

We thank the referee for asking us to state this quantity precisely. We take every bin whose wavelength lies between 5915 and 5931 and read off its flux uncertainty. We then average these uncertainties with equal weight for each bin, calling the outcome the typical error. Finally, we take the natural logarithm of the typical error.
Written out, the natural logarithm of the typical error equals -0.85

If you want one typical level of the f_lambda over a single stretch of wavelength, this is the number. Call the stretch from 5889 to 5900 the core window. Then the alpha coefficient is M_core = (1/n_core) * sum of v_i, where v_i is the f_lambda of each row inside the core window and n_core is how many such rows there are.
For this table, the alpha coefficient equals 11.2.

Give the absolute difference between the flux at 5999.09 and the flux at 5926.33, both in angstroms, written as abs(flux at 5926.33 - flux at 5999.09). 0.9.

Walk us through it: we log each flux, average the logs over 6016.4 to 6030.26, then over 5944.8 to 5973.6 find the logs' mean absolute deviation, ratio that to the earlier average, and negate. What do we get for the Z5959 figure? -0.0084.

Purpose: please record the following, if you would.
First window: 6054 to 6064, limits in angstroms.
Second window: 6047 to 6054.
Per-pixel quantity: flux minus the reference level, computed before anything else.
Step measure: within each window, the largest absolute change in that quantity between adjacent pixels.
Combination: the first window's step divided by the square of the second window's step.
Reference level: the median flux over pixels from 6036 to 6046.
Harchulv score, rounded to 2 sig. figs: 7.2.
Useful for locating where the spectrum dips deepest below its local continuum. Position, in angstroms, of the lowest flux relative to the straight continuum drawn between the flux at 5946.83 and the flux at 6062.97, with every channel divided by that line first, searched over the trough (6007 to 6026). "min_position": 6018.46 angstroms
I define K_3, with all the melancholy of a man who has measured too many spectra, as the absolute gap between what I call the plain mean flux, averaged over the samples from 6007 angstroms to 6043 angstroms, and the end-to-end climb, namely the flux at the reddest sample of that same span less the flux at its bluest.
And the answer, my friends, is 13.3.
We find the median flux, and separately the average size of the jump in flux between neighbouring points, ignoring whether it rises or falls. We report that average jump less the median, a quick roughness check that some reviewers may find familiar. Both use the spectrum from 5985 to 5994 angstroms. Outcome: -12.9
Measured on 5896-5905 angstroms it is -11.7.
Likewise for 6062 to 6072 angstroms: -13.8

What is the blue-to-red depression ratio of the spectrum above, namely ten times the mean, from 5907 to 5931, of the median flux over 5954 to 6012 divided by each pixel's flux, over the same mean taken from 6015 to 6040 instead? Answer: 10.2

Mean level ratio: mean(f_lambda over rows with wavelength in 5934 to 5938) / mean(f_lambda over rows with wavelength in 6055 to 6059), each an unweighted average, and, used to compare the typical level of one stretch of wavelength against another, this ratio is 1.01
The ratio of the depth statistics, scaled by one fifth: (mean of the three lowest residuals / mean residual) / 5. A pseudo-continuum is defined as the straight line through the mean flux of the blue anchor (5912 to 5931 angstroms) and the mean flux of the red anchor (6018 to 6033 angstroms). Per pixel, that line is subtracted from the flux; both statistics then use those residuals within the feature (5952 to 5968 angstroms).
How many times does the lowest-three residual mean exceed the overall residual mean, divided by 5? -0.6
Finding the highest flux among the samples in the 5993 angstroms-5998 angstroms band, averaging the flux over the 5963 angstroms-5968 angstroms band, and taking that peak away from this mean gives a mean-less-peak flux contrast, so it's 0.0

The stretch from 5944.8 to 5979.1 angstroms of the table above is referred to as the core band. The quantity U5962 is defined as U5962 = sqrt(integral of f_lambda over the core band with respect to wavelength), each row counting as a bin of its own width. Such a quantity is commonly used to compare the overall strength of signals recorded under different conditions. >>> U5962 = 22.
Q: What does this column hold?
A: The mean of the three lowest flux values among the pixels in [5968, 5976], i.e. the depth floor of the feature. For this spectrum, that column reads 13.7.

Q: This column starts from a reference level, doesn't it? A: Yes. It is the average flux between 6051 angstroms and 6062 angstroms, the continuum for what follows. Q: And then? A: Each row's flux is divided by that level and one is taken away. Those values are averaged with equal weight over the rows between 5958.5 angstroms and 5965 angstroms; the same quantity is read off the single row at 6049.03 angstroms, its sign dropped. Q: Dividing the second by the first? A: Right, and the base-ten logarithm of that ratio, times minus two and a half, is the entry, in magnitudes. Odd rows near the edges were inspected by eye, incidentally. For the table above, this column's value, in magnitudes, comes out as -1.7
